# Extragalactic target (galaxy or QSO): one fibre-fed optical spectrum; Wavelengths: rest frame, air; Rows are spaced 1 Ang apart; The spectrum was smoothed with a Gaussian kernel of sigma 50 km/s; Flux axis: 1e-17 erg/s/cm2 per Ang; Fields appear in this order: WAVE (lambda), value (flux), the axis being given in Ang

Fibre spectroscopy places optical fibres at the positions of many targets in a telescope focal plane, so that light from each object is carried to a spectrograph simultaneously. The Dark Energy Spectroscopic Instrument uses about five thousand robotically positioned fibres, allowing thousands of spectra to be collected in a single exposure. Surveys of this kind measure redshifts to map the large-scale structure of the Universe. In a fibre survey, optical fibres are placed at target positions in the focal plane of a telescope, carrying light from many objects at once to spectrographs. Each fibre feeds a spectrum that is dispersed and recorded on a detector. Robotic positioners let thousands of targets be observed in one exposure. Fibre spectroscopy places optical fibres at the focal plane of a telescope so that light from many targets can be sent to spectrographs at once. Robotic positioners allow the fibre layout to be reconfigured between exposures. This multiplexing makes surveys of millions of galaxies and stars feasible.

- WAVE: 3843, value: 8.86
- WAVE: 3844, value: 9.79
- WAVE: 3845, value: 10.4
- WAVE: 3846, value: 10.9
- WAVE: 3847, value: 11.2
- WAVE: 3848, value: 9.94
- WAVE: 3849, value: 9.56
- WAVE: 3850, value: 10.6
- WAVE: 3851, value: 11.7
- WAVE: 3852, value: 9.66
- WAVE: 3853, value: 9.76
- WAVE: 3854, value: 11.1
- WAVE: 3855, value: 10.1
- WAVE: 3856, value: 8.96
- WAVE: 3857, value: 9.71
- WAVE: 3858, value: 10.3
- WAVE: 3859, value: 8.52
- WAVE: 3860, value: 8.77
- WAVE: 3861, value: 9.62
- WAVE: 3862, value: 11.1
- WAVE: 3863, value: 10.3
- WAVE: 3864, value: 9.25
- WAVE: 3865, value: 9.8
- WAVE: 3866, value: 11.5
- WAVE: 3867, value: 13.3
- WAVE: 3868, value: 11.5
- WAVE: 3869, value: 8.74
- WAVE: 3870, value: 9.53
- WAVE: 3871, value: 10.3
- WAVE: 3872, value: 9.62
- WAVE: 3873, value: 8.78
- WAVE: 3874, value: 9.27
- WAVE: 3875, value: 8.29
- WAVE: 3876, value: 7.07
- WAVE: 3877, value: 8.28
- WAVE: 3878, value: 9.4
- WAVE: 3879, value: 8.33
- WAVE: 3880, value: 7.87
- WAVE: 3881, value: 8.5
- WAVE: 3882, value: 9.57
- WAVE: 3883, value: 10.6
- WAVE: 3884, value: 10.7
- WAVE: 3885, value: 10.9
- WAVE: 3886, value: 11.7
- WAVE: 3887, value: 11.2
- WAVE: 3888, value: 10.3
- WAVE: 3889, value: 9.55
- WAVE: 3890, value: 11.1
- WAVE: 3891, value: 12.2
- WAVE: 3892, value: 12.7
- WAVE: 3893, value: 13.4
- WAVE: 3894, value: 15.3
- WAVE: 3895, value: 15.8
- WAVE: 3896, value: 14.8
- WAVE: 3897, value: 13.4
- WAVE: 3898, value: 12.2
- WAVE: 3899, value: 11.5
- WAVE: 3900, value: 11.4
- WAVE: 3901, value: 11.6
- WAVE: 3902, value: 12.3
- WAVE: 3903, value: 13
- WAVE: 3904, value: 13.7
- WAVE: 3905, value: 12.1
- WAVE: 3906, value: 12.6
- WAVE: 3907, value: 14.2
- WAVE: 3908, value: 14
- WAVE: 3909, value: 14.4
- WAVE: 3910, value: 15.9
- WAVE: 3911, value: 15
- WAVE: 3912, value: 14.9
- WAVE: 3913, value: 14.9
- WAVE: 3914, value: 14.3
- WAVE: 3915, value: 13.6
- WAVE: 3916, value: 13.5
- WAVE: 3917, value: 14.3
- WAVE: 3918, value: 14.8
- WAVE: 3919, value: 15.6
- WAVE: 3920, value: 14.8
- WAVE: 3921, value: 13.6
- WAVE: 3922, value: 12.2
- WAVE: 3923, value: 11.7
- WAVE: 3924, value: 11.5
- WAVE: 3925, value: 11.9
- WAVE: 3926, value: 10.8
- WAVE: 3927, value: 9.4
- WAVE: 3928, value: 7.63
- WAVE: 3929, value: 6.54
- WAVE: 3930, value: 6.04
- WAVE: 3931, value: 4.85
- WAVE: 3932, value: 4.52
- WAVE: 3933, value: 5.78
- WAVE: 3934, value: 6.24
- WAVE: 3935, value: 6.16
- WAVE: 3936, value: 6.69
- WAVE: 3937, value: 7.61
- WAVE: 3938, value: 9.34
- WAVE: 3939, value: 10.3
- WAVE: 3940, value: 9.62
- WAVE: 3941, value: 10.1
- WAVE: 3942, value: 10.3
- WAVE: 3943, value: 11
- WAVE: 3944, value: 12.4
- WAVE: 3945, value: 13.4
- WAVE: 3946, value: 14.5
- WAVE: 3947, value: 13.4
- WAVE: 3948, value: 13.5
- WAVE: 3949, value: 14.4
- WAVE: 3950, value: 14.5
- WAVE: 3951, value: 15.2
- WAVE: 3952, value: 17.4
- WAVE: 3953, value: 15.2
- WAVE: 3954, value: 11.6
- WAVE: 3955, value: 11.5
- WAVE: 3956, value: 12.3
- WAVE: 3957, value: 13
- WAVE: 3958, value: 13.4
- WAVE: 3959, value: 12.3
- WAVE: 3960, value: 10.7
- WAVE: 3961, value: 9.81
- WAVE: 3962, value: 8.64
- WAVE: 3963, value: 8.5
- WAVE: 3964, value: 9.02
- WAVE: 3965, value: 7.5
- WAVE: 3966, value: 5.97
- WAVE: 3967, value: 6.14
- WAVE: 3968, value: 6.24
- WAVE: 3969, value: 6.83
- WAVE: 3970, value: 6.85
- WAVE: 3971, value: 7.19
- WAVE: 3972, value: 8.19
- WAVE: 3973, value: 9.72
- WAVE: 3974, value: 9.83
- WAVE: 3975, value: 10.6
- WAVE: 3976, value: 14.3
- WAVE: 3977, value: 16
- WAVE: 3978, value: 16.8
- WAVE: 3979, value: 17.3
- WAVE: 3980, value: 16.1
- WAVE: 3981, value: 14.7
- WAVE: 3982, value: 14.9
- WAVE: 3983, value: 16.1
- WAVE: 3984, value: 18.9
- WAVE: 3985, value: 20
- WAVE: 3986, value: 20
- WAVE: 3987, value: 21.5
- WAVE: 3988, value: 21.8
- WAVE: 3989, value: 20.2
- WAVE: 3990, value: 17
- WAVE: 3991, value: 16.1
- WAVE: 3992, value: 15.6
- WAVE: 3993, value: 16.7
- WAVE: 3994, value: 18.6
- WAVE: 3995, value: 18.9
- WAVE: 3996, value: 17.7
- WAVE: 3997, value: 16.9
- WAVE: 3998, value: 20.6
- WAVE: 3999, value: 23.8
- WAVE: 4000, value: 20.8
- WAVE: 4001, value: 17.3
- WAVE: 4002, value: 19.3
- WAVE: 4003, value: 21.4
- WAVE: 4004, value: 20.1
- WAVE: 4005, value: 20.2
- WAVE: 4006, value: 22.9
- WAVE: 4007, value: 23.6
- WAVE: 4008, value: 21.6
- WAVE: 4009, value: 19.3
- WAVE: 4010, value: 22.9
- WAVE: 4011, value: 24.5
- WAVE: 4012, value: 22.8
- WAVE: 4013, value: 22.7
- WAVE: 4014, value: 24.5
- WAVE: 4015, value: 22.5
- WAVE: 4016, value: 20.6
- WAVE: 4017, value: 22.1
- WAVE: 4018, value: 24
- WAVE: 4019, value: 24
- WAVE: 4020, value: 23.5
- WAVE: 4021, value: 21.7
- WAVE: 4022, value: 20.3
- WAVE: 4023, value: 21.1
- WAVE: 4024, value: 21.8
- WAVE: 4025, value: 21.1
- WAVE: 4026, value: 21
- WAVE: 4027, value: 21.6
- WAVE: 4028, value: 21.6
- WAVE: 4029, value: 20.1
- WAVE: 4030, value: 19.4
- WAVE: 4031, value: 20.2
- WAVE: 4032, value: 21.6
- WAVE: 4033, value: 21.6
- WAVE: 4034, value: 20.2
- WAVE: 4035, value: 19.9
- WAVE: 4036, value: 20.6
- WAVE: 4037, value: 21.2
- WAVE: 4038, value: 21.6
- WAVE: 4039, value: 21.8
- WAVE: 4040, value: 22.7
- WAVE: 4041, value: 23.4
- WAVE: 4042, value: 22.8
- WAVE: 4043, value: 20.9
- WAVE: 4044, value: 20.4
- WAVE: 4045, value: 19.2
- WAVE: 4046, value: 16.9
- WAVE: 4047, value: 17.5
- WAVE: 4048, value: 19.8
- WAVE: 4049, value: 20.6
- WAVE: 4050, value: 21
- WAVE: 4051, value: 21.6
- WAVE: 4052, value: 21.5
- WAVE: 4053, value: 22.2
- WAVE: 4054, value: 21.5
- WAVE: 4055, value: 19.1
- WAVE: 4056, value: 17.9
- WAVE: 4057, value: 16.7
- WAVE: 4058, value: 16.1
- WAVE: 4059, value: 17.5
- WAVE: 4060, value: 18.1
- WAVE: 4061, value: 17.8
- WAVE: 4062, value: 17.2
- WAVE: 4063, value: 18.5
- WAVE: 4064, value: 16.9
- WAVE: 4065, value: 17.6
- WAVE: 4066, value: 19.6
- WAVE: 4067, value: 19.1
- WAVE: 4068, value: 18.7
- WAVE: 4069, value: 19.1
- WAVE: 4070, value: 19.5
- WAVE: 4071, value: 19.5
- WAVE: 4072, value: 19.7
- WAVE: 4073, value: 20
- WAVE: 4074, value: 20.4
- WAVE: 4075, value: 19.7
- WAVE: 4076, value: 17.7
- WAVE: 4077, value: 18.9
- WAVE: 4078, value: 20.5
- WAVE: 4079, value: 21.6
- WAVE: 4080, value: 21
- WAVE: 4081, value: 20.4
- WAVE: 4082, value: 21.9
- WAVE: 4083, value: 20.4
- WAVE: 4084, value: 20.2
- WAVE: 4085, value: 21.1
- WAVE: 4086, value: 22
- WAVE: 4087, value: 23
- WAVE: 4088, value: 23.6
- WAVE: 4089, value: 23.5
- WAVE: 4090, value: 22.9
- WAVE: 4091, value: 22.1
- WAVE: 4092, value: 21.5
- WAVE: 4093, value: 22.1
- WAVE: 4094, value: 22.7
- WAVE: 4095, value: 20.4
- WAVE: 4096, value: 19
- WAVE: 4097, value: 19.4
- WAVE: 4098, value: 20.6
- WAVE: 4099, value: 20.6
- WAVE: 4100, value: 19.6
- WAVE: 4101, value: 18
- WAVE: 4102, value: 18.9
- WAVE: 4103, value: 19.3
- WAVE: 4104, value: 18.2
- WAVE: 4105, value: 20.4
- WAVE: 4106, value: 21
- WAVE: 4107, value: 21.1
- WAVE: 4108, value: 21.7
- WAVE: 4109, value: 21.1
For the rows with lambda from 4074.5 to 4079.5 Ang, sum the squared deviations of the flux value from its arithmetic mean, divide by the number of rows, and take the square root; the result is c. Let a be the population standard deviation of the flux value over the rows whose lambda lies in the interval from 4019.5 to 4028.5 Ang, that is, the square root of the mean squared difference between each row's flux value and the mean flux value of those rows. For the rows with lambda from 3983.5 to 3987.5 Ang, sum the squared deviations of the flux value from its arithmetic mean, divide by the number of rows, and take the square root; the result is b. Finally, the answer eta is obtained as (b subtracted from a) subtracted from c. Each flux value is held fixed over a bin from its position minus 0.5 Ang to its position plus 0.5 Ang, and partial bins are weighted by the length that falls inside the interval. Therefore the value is 1.4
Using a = 0.8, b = 0.9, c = 1.3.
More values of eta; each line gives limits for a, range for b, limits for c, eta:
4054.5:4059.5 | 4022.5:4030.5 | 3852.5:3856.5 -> 0.5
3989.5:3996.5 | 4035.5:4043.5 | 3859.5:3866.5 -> 0.7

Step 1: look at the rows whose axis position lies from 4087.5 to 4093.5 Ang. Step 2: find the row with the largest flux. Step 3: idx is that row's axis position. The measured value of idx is 4088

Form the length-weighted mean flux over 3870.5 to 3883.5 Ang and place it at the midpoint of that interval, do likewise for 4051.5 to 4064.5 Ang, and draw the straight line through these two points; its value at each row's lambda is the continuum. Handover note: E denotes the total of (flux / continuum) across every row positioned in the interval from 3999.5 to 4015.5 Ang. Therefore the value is 22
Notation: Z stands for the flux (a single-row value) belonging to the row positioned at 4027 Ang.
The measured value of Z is 21.6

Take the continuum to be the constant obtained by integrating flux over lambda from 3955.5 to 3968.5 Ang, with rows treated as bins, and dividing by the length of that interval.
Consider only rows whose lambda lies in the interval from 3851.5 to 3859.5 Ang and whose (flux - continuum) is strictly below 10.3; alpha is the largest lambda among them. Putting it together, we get 3859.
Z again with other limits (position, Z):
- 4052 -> 21.5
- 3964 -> 9.02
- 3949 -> 14.4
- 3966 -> 5.97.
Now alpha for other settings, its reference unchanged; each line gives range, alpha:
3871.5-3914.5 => 3914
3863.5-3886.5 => 3886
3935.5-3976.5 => 3976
